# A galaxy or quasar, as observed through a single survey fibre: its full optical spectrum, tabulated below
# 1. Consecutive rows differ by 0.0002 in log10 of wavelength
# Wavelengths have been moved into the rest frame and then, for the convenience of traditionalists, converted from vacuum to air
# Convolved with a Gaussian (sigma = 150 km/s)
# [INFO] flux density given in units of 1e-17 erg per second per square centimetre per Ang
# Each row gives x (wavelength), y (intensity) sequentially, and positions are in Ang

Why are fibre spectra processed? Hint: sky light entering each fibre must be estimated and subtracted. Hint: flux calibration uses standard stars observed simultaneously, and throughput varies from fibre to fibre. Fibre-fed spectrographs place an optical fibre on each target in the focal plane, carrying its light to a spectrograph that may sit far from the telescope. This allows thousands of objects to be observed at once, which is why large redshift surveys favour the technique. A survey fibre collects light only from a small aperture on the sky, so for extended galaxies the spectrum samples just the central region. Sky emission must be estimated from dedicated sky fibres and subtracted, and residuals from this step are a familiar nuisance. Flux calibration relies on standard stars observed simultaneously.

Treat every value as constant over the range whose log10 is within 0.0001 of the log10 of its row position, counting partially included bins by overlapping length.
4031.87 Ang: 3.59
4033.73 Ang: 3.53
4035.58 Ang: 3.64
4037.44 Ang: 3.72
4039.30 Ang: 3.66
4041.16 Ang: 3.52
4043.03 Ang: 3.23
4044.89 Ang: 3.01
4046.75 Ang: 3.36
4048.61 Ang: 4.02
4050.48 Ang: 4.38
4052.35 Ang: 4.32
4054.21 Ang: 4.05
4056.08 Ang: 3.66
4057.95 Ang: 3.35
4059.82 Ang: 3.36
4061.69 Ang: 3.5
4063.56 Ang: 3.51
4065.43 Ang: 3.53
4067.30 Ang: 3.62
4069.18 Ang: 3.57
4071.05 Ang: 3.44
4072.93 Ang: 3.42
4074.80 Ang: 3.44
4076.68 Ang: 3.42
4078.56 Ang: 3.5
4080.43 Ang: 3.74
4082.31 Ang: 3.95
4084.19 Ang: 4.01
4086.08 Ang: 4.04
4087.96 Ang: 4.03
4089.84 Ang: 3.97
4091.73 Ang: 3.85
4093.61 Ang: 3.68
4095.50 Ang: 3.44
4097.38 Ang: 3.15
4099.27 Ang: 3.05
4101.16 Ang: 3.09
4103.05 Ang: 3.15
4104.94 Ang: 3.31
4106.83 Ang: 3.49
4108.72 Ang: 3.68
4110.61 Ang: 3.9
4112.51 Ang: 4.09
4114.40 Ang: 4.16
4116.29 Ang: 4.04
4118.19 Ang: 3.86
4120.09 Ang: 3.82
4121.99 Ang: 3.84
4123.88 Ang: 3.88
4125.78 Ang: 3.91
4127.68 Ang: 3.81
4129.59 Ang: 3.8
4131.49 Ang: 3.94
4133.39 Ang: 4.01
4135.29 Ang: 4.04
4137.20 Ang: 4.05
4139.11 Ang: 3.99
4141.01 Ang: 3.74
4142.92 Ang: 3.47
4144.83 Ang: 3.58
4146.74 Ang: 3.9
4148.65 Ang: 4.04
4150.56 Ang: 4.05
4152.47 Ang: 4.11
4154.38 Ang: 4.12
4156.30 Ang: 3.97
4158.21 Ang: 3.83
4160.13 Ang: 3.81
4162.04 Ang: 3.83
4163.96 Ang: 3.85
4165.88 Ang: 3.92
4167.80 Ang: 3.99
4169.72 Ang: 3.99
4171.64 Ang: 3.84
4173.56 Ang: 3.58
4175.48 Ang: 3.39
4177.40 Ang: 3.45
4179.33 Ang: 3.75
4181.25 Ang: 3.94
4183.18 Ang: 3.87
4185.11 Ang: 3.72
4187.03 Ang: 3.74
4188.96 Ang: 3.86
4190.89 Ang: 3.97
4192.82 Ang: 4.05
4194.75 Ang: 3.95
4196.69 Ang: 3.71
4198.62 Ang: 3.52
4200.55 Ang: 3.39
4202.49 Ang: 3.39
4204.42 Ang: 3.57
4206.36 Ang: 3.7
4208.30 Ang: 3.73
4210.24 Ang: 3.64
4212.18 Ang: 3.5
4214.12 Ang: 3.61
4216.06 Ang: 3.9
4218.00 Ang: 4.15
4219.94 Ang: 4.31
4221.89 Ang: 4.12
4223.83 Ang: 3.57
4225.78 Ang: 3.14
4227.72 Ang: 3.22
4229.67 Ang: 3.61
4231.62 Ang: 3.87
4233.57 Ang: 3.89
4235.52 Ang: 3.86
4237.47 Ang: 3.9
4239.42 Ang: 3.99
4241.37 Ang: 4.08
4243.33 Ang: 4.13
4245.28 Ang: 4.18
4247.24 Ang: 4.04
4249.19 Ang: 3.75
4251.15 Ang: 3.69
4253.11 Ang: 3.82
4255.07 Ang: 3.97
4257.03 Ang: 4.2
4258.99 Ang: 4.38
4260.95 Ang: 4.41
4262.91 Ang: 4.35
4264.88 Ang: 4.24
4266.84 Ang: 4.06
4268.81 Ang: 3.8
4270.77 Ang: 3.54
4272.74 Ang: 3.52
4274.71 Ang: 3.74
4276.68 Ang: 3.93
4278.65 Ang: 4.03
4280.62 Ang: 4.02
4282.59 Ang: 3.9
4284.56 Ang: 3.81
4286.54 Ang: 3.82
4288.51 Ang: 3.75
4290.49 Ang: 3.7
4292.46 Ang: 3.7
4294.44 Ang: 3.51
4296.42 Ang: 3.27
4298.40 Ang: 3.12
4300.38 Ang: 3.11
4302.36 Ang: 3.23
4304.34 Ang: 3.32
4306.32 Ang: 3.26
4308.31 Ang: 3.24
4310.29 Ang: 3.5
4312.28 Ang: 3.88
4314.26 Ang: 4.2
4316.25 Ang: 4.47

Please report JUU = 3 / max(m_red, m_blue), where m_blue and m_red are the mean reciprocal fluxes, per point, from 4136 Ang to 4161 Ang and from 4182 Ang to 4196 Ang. 11.63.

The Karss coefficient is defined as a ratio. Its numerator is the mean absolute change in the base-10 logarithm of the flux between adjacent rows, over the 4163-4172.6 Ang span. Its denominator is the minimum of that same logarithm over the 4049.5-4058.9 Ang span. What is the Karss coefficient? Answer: 0.015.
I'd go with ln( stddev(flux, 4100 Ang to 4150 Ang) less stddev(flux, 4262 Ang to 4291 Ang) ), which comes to -2.9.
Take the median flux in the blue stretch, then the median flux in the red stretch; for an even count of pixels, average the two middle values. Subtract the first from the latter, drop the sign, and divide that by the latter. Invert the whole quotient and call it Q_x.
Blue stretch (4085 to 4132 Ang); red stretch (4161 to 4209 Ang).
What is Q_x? 42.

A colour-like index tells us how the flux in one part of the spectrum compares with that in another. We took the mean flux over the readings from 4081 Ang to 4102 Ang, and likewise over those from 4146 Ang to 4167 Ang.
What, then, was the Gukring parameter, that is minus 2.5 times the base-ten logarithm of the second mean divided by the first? -0.08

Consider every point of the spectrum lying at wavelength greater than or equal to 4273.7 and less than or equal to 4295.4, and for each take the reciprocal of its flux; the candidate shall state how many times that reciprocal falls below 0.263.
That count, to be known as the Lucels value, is 6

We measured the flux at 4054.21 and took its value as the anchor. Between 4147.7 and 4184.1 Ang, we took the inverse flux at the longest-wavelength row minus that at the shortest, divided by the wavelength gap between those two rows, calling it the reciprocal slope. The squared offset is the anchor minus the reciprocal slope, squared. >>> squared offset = 16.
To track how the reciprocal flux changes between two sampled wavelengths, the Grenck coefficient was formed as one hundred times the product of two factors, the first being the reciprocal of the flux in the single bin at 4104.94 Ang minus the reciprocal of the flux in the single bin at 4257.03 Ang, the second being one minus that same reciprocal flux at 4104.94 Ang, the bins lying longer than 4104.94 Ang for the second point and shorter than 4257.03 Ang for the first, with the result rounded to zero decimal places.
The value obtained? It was 4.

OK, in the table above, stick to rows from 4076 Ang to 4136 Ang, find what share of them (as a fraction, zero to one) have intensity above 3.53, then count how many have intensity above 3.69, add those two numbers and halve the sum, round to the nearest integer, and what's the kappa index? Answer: 11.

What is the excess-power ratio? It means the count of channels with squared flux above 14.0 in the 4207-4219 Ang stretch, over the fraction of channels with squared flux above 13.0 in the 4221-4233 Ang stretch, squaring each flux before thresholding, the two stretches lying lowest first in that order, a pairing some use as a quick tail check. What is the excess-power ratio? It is 4.0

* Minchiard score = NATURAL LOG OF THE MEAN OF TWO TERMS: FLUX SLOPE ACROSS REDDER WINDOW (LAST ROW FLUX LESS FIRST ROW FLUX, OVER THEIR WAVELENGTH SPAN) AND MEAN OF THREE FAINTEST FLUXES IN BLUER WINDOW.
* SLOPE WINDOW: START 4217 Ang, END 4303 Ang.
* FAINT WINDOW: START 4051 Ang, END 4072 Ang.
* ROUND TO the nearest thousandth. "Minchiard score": 0.522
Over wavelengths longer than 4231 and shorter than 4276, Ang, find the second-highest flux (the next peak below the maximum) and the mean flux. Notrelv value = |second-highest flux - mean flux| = 0.41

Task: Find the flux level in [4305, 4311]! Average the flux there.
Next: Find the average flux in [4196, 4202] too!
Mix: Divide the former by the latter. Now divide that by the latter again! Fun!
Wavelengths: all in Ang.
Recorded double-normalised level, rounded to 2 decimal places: 0.27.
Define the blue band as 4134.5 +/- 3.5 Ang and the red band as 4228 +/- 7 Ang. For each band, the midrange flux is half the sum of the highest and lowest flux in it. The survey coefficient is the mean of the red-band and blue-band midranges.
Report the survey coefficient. 3.81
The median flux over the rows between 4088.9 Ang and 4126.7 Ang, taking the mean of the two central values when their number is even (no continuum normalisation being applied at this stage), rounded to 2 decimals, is 3.83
